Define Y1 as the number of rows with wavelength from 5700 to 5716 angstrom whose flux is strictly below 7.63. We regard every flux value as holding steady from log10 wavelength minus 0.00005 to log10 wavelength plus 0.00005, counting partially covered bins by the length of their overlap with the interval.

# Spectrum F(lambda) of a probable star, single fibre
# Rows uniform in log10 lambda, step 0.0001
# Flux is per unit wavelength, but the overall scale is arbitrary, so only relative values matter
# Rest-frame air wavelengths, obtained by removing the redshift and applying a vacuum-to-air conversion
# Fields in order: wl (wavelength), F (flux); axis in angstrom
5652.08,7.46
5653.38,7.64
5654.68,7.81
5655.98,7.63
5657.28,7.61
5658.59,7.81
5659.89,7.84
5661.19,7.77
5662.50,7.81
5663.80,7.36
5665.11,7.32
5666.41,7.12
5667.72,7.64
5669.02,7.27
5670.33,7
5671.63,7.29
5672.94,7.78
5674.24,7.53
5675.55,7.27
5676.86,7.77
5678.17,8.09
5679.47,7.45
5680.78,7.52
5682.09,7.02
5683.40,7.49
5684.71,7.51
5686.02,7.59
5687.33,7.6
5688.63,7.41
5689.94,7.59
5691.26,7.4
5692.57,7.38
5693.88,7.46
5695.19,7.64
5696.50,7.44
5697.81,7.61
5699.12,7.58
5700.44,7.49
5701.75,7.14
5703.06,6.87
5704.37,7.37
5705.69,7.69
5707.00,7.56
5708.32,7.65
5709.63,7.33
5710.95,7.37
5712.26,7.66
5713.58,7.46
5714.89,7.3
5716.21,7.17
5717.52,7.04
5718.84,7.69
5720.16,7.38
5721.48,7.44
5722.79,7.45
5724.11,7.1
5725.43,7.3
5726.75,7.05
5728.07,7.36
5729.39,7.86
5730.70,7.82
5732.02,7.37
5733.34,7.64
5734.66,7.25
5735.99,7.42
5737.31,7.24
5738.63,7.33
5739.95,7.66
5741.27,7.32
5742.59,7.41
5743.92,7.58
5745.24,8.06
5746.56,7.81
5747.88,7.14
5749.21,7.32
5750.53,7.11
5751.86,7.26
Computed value 9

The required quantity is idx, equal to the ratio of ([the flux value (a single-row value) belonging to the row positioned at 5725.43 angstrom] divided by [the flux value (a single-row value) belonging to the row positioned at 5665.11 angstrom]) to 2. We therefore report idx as 0.499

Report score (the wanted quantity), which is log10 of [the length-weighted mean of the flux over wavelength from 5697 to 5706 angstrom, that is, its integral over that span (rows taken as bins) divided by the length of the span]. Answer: 0.868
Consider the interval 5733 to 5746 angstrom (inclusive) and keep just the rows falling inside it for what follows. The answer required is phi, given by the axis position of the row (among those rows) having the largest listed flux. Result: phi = 5745.24 angstrom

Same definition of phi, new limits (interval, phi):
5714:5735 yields 5729.39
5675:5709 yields 5678.17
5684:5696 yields 5695.19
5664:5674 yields 5672.94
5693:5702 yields 5695.19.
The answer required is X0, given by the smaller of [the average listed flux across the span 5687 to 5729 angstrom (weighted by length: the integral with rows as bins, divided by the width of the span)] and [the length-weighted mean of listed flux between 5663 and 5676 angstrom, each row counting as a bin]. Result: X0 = 7.367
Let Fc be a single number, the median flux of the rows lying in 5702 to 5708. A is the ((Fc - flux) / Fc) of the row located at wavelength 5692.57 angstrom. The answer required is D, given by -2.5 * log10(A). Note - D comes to 4.9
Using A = 0.011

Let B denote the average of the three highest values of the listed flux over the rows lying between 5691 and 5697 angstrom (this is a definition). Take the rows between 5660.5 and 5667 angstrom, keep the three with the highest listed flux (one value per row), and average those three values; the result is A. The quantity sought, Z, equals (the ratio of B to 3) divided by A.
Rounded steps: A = 7.65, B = 7.51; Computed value 0.328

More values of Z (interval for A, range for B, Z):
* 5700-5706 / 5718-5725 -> 0.334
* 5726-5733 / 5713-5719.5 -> 0.325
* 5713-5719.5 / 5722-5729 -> 0.328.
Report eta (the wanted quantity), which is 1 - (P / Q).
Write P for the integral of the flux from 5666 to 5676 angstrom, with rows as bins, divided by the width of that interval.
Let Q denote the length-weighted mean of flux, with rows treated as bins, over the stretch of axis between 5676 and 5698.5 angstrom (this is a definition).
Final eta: 0.021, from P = 7.37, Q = 7.53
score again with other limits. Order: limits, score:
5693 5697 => 0.876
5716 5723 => 0.868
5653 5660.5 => 0.888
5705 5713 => 0.877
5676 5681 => 0.887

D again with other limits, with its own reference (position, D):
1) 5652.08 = 7.9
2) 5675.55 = 4.0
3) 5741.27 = 4.3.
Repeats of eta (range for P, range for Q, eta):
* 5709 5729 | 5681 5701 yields 0.018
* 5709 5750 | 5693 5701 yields 0.014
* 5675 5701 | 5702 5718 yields -0.019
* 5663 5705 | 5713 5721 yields -0.014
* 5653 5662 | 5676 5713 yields -0.033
